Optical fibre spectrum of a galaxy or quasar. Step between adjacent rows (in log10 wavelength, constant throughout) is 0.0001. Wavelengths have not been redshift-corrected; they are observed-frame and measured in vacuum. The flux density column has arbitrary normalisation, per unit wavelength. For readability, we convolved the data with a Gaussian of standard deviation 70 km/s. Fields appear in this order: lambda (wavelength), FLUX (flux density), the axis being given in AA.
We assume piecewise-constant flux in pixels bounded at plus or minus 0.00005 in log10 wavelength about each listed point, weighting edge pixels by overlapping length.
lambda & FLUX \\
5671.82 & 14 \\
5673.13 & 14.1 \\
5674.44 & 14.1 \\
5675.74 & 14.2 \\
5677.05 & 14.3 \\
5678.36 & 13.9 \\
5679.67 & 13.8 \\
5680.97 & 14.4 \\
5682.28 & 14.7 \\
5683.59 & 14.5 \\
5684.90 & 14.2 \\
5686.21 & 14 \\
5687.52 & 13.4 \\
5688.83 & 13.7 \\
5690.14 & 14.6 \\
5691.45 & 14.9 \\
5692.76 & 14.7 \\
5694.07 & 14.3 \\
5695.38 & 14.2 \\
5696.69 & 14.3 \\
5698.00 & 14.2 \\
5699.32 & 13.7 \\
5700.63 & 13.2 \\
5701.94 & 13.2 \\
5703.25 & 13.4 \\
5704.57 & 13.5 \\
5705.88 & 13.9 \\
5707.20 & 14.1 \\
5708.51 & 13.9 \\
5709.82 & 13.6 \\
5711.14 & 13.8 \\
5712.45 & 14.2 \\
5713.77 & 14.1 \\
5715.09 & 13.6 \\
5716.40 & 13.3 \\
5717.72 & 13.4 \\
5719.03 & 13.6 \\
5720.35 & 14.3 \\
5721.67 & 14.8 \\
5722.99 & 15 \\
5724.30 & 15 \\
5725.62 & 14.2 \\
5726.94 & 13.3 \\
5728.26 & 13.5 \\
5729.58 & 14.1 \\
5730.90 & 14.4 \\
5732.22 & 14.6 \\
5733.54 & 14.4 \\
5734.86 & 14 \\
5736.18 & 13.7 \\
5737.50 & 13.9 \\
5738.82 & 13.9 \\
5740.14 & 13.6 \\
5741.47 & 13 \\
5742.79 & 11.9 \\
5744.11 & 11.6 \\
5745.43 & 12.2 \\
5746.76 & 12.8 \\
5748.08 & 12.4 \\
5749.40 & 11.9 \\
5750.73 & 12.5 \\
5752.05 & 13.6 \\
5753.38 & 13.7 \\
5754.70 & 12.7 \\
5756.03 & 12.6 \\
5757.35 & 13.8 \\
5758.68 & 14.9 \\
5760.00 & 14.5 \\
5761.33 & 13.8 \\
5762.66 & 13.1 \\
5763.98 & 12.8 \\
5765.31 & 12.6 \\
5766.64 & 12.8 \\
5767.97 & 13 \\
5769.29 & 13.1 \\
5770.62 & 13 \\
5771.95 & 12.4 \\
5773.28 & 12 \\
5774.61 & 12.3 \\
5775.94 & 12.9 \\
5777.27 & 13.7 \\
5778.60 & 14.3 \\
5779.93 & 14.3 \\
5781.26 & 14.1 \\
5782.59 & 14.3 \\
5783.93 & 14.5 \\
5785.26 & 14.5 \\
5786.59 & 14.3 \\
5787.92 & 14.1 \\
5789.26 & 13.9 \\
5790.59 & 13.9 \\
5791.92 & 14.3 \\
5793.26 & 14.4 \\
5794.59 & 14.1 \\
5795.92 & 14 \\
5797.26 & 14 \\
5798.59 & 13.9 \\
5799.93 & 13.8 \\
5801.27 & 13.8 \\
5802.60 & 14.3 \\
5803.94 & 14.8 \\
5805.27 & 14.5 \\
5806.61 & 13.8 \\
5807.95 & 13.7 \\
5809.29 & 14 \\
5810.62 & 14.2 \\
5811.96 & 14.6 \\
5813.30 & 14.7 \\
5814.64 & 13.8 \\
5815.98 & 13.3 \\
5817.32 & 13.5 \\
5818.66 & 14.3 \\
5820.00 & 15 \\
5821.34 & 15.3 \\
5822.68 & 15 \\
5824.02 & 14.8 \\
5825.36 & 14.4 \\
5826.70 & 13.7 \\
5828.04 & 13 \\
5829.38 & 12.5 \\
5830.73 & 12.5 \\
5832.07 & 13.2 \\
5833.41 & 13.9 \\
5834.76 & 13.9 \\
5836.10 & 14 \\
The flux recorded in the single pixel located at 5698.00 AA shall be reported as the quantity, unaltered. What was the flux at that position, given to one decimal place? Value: 14.2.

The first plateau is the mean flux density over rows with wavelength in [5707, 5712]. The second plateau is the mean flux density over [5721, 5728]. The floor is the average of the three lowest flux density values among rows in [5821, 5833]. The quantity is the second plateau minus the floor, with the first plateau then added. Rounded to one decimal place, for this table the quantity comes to 15.6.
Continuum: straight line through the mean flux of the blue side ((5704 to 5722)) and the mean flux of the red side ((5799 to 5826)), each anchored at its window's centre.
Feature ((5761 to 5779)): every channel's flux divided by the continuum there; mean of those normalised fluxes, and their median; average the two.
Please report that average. 0.919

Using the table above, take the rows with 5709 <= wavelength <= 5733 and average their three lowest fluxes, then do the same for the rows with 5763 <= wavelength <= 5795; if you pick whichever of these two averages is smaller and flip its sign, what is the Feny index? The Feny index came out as -12.2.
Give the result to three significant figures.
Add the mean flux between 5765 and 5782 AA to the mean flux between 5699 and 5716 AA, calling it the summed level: 26.8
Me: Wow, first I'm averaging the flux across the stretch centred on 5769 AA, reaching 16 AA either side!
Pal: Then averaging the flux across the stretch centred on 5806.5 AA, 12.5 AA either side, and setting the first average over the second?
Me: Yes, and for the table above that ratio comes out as 0.95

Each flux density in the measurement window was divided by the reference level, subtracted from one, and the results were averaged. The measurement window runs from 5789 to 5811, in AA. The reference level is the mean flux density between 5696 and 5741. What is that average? -0.011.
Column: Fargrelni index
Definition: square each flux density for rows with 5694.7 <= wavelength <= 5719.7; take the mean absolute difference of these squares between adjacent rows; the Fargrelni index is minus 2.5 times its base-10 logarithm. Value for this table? -2.1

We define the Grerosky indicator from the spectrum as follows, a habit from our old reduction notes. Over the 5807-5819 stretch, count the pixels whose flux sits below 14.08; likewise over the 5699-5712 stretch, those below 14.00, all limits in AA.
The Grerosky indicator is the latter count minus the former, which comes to 4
